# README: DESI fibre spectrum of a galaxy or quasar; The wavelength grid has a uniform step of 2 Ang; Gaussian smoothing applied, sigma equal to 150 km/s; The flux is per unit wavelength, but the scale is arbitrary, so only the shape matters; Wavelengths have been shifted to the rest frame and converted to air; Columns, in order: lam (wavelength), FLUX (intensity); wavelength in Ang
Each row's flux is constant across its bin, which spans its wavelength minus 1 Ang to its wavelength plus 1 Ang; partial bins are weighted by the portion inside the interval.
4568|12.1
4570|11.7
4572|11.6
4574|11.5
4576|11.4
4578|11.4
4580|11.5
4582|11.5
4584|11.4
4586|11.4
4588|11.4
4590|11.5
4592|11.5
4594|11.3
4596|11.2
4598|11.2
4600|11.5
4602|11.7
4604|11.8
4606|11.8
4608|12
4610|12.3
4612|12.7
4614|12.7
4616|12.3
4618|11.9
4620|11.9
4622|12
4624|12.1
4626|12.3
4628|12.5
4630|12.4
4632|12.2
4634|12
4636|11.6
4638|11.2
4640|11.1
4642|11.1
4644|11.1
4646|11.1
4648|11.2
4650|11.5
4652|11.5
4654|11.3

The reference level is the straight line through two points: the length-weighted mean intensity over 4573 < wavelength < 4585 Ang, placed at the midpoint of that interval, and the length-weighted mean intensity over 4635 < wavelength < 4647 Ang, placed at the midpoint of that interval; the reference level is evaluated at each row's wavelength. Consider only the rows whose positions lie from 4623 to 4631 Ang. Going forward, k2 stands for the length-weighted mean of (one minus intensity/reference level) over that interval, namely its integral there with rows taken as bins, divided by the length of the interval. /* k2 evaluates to -0.09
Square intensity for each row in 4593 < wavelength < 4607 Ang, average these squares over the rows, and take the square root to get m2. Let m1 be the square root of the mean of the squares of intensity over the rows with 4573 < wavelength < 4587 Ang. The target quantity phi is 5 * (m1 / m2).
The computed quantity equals 5.0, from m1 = 11.4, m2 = 11.5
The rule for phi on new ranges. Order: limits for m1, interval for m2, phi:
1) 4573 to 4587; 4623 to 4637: 4.7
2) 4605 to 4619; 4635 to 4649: 5.5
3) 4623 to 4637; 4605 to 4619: 5.0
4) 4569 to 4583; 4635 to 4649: 5.1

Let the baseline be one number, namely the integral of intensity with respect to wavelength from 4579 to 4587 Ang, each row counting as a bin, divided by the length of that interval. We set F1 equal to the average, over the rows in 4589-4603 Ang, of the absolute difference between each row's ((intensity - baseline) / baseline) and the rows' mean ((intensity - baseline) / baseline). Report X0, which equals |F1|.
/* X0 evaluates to 0.014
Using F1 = 0.014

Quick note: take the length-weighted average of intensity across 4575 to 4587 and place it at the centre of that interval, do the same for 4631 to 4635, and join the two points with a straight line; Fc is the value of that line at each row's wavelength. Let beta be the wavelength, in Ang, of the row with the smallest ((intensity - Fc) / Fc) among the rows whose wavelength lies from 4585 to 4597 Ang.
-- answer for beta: 4596 Ang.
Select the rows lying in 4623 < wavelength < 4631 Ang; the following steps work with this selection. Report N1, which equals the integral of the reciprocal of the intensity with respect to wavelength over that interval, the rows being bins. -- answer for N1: 0.65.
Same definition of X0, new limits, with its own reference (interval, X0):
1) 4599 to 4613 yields 0.027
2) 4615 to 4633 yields 0.016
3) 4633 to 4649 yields 0.022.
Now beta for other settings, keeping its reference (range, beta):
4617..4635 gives 4634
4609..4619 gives 4618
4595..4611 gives 4598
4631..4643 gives 4642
